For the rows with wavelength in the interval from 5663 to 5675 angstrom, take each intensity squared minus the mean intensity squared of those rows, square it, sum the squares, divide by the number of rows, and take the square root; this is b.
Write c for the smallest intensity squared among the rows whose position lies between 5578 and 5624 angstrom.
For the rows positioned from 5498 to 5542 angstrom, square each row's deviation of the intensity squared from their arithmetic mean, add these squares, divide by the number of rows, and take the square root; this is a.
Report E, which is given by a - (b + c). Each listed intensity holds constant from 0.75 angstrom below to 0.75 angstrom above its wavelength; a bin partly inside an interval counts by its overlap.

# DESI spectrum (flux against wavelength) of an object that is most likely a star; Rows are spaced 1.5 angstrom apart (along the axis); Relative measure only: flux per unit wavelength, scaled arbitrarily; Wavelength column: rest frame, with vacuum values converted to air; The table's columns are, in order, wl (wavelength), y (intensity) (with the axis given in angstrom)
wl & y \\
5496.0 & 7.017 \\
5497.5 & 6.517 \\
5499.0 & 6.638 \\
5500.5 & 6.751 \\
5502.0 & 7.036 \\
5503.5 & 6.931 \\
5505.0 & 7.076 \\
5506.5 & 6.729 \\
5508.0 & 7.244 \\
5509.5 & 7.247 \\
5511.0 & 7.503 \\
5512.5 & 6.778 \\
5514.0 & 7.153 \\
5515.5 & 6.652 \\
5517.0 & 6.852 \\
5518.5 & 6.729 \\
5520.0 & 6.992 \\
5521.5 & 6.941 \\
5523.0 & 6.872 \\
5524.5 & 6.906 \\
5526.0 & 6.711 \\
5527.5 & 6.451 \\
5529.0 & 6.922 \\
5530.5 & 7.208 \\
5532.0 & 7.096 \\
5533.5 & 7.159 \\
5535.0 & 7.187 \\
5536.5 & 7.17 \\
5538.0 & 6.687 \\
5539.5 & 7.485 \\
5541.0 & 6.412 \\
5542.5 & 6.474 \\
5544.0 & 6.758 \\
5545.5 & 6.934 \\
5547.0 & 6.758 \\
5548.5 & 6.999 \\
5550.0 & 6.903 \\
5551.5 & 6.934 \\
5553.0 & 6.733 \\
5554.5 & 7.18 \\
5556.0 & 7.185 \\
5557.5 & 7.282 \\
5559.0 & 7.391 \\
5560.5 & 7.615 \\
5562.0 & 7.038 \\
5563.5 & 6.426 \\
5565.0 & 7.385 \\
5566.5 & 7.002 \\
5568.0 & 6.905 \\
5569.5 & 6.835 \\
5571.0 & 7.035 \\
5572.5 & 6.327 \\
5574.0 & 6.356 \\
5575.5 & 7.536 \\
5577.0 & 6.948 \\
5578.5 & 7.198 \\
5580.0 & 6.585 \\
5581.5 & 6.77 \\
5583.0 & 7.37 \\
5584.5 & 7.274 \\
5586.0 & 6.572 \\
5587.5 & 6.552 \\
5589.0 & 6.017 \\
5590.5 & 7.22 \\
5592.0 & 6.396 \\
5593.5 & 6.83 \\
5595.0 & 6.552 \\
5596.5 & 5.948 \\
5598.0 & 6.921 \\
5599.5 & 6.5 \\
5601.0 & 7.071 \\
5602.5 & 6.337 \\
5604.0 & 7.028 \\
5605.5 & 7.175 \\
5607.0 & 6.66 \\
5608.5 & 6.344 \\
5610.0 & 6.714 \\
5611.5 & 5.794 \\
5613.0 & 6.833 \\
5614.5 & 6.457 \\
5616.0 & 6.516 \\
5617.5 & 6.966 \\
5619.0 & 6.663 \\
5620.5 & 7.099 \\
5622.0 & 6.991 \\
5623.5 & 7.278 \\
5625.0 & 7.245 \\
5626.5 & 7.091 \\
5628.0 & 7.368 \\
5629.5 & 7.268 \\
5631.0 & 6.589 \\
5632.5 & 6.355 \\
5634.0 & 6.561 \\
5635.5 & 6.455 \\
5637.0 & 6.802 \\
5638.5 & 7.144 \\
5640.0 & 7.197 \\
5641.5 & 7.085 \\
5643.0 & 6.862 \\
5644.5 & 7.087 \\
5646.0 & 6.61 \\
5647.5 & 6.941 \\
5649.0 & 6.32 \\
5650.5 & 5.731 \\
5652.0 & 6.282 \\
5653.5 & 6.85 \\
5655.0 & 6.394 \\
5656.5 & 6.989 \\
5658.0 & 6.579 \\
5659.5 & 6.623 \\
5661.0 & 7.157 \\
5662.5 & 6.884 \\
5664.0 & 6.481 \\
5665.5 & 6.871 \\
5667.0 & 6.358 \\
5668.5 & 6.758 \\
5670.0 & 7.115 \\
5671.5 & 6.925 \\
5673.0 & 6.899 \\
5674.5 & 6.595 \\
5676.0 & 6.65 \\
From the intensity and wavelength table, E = -33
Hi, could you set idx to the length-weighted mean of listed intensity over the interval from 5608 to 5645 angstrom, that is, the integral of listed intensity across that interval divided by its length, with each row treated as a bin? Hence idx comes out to 6.83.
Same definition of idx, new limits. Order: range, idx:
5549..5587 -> 6.99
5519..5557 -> 6.92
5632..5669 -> 6.70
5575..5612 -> 6.73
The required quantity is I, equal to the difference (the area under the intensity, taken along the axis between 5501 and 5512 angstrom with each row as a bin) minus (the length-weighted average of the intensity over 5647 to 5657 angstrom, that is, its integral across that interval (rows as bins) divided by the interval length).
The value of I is 72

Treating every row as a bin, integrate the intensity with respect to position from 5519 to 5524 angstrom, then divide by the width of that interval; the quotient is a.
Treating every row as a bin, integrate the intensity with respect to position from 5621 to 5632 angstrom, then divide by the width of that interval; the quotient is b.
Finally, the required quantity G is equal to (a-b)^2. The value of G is 0.032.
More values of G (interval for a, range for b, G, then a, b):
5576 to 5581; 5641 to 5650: 0.024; 6.93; 6.78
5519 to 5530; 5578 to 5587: 0.012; 6.83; 6.94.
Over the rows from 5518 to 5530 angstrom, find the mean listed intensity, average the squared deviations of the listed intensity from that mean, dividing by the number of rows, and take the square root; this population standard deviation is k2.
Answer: 0.17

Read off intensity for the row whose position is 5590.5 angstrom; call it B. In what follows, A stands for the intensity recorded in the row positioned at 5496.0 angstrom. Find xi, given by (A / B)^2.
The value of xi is 0.94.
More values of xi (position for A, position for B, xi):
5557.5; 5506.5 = 1.17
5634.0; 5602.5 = 1.07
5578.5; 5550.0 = 1.09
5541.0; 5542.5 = 0.98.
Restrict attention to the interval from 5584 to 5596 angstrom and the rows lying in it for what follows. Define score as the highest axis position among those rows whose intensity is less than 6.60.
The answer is 5595.0 angstrom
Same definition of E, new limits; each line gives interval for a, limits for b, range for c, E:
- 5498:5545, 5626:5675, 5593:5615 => -34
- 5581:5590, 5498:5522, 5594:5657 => -30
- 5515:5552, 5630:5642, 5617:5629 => -45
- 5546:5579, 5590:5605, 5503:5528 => -42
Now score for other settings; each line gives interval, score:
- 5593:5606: 5602.5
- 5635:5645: 5635.5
